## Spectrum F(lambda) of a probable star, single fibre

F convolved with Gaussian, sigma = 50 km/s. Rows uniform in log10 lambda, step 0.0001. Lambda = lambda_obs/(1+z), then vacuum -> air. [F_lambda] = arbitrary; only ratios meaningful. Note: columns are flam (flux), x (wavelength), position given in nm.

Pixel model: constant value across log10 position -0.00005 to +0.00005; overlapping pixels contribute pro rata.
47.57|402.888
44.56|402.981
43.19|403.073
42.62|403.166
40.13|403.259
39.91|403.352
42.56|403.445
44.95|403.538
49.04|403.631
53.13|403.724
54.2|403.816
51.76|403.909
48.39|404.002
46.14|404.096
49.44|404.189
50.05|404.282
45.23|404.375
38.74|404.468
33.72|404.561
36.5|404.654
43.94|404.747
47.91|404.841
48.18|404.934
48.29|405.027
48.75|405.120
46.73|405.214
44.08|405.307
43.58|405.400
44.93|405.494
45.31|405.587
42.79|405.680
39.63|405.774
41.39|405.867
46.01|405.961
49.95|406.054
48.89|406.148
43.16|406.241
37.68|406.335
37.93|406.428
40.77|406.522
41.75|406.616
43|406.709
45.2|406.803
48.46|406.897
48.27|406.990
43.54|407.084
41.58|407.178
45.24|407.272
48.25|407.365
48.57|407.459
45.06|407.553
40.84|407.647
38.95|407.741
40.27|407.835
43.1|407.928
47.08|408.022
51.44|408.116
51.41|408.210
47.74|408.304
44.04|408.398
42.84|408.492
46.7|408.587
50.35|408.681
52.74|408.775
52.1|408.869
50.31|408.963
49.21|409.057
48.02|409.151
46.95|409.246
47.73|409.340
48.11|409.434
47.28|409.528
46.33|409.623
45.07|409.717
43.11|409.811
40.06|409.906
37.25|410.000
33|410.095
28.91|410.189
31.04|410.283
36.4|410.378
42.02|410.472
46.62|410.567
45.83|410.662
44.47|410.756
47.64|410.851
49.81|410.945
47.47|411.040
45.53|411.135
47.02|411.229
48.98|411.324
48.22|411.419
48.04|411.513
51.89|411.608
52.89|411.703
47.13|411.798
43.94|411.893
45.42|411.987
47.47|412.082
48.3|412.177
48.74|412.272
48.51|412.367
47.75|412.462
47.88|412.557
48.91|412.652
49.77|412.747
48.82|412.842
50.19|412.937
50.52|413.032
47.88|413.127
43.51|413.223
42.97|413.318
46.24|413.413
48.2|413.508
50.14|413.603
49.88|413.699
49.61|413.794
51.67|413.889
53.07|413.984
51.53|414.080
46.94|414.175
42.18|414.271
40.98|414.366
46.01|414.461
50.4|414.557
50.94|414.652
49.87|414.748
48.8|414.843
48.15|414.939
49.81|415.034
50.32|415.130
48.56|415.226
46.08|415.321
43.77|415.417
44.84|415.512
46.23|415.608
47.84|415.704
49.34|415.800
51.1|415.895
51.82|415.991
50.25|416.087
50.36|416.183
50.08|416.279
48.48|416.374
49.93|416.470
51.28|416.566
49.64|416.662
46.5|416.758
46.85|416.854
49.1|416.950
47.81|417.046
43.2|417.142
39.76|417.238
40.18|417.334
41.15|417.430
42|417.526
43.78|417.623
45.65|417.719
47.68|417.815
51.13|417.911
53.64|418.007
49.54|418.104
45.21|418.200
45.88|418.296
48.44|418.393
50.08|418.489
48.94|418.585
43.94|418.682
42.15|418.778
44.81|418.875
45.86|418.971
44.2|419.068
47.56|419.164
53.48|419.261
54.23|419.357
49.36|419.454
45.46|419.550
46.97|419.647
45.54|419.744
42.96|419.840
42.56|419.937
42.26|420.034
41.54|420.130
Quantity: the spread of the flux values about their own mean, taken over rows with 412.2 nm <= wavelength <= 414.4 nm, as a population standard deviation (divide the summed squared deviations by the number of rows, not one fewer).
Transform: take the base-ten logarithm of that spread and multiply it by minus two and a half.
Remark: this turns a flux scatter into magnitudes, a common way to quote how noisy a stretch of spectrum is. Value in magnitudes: -1.2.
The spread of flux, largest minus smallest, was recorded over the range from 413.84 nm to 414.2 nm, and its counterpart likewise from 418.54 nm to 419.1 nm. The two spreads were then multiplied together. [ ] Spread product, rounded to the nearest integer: 42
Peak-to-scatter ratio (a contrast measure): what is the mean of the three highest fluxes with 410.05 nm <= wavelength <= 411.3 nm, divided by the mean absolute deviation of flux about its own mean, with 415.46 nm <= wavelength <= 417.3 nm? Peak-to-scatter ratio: 21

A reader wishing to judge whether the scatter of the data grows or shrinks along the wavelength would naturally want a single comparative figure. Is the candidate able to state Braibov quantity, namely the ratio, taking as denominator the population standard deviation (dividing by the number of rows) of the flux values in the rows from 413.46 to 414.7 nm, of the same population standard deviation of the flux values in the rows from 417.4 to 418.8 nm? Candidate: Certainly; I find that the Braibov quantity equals 1.0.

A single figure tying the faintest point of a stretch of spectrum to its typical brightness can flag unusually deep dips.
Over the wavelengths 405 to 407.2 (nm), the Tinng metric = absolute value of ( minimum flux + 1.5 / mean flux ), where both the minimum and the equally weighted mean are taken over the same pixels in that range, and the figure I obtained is 37.7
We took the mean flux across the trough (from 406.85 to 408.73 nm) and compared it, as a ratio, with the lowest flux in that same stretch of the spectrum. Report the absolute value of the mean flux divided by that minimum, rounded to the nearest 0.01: 1.17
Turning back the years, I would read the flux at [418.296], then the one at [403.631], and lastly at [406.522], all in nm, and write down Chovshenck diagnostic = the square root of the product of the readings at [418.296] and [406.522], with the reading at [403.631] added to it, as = 92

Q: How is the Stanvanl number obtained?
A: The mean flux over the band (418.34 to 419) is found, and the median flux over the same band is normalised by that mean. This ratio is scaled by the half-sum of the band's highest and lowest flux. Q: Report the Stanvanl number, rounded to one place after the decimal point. 45.7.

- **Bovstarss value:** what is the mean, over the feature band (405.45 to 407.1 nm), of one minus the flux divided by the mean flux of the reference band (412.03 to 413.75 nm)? 0.09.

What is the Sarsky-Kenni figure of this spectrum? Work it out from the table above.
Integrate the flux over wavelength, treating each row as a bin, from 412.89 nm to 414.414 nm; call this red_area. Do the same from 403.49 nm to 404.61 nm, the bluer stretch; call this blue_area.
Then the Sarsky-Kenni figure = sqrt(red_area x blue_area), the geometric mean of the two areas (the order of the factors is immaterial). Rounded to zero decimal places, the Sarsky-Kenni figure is 62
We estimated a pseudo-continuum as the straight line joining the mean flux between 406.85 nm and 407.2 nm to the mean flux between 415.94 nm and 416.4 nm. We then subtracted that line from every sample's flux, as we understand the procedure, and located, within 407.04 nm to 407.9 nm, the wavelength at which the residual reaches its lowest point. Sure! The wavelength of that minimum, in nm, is 407.741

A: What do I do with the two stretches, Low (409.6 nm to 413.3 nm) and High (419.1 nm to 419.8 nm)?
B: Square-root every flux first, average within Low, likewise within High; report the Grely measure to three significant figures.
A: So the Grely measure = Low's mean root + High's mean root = 13.7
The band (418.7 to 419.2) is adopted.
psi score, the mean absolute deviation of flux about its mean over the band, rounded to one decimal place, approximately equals 1.4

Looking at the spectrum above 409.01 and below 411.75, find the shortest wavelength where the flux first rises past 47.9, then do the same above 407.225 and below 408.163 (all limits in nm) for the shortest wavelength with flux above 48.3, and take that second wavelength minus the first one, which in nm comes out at -1.60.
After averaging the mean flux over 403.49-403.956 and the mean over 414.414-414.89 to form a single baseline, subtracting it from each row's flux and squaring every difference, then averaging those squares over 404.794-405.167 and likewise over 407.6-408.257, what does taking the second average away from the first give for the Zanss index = -48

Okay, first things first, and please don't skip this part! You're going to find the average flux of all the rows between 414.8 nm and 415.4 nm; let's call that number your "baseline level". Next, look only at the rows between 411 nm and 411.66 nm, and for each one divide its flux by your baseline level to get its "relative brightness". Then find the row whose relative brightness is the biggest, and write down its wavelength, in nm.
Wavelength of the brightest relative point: 411.608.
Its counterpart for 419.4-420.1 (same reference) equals 419.454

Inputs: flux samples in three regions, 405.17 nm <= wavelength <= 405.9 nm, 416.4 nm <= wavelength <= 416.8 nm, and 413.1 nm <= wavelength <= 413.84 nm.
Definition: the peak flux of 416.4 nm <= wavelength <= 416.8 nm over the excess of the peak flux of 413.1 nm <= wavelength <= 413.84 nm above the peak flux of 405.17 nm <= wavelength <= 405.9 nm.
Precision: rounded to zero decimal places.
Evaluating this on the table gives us 15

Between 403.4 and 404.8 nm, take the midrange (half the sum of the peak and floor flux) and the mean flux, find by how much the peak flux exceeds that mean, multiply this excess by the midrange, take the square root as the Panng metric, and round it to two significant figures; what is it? 19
